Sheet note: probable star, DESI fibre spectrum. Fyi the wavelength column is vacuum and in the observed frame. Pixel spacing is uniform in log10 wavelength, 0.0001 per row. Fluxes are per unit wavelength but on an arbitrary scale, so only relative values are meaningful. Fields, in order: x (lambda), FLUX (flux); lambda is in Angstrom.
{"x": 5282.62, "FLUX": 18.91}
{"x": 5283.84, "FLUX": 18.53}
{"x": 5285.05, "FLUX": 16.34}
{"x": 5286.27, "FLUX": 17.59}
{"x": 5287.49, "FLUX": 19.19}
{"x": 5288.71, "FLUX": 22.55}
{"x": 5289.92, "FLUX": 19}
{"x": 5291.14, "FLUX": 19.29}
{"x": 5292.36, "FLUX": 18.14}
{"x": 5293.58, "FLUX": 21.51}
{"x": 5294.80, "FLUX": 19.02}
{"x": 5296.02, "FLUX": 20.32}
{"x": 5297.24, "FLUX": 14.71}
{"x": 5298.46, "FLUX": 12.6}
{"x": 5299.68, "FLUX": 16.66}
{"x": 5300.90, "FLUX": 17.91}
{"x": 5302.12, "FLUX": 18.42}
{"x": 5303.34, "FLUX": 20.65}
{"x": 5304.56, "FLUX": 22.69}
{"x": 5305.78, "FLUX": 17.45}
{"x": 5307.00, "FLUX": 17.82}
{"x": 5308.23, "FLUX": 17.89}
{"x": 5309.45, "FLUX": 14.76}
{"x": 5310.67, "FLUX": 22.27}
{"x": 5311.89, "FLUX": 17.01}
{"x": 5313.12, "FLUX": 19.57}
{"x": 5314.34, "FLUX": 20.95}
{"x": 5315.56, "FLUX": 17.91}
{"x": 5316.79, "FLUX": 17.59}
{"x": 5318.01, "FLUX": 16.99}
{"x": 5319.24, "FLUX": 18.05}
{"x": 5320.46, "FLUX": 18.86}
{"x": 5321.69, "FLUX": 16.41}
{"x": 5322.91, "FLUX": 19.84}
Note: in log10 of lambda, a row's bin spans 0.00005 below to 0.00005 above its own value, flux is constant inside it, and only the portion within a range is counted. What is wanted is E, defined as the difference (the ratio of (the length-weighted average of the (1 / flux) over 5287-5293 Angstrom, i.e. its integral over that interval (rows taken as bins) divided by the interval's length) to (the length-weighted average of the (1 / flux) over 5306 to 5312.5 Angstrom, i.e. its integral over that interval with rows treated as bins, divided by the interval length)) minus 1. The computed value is -0.10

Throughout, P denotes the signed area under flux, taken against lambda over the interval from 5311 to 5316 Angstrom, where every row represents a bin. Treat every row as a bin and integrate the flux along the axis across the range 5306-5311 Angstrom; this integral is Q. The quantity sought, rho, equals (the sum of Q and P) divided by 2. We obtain 92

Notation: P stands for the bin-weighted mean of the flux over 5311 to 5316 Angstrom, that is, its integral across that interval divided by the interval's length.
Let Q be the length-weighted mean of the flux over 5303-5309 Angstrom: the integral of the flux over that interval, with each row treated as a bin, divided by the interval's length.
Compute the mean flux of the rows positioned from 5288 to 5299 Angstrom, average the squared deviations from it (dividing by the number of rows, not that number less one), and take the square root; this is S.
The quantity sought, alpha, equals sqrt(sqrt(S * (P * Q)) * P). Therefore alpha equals 25.1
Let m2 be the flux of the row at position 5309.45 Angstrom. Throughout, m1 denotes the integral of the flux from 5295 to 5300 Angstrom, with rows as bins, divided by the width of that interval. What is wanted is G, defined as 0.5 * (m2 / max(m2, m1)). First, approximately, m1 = 16.3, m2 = 14.76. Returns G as 0.45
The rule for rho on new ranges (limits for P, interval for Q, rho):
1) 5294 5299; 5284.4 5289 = 85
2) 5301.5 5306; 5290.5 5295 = 89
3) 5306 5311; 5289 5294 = 94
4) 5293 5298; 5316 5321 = 91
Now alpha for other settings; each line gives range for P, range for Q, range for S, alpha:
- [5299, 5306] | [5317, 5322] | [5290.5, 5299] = 24.4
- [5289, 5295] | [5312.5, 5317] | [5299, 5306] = 23.4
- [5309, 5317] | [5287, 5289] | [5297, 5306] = 25.2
